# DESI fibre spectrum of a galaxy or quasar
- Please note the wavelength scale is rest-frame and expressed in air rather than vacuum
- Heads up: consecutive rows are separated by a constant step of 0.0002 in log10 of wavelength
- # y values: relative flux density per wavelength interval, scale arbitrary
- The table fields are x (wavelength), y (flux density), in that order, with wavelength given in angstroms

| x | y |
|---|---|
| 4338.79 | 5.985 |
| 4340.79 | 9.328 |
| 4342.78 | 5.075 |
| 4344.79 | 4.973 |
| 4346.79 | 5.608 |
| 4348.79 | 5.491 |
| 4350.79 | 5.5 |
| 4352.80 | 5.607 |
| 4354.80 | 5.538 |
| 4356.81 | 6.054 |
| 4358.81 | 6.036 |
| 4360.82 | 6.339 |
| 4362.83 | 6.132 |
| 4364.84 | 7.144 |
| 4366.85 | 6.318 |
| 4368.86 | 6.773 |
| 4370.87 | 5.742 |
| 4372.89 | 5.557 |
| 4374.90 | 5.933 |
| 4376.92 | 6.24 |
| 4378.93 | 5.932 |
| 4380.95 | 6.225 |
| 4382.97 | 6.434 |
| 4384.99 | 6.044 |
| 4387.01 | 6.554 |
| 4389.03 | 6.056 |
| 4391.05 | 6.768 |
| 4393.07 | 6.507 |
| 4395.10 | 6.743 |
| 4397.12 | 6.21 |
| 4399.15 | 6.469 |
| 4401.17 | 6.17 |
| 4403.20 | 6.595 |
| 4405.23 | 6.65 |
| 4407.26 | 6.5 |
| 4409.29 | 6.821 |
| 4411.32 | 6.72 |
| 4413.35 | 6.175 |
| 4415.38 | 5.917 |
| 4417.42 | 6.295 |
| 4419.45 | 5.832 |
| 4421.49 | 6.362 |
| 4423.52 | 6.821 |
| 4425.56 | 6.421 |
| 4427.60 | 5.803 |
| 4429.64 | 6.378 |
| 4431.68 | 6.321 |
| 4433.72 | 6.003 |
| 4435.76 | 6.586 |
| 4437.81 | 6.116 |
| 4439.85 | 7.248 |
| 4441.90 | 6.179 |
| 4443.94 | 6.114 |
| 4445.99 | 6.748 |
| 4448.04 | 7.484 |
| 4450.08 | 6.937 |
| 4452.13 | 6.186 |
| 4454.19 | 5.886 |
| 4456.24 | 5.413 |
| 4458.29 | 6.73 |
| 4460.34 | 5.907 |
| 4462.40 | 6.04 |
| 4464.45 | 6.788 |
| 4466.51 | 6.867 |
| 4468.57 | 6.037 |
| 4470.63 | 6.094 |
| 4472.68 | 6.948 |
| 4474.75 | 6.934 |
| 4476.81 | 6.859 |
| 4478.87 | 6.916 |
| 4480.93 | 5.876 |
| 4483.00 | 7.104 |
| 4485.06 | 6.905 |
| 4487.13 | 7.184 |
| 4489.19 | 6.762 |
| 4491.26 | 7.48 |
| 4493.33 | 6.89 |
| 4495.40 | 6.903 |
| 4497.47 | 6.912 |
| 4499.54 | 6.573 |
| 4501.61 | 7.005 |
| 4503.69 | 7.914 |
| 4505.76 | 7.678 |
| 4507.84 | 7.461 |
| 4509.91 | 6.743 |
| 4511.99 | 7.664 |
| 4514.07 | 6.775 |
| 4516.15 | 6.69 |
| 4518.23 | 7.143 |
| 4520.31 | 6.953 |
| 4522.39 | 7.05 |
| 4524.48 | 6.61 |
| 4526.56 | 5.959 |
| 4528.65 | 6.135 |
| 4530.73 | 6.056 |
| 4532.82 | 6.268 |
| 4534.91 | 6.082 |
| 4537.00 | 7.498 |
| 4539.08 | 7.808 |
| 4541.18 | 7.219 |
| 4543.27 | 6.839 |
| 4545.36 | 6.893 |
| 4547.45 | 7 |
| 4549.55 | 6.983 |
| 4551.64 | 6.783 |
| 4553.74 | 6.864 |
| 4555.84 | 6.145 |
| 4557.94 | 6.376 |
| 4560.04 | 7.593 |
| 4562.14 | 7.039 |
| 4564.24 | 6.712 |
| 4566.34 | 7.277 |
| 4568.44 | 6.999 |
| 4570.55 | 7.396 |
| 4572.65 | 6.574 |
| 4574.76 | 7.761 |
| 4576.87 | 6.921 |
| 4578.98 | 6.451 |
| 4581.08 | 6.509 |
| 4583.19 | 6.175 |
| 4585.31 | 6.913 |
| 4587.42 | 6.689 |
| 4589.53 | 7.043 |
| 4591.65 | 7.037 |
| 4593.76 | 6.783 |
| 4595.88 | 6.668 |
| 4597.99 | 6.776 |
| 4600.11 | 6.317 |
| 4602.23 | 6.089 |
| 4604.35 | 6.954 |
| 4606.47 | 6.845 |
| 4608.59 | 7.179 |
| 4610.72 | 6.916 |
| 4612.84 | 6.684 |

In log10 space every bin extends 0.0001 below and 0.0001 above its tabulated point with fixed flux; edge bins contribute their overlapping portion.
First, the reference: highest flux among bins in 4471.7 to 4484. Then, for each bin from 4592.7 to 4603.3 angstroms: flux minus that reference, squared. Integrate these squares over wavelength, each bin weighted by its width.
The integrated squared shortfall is 4.3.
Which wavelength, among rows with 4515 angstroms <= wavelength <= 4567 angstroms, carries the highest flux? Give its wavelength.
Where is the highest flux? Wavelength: 4539.08 angstroms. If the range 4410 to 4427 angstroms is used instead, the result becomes 4423.52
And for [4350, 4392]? 4364.84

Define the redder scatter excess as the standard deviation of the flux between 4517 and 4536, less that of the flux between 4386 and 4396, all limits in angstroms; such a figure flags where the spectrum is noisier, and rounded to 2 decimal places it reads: 0.19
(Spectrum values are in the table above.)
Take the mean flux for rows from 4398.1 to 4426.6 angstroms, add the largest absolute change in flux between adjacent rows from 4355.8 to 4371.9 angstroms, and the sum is 7.4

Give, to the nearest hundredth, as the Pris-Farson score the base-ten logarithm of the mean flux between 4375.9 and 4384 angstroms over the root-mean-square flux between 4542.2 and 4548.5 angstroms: -0.05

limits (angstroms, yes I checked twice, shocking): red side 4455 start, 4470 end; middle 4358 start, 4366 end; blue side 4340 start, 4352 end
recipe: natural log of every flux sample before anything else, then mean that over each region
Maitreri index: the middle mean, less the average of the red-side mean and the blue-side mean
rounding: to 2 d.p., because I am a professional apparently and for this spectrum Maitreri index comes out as 0.06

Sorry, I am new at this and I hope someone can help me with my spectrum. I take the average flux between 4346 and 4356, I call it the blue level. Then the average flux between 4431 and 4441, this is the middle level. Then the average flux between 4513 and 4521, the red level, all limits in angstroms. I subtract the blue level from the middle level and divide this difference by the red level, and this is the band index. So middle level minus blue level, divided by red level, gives 0.13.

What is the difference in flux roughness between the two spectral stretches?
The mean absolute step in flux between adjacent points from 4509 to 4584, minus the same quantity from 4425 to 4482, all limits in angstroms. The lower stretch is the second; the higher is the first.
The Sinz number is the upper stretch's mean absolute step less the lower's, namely -0.088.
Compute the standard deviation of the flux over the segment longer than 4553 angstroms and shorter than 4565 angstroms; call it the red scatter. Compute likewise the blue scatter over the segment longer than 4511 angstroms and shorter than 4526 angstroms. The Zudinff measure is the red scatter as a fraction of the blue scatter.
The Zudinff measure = 1.4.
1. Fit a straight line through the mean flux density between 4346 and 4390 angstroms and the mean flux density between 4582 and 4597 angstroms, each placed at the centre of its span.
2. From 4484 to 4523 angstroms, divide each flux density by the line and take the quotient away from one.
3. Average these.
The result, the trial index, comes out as -0.093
